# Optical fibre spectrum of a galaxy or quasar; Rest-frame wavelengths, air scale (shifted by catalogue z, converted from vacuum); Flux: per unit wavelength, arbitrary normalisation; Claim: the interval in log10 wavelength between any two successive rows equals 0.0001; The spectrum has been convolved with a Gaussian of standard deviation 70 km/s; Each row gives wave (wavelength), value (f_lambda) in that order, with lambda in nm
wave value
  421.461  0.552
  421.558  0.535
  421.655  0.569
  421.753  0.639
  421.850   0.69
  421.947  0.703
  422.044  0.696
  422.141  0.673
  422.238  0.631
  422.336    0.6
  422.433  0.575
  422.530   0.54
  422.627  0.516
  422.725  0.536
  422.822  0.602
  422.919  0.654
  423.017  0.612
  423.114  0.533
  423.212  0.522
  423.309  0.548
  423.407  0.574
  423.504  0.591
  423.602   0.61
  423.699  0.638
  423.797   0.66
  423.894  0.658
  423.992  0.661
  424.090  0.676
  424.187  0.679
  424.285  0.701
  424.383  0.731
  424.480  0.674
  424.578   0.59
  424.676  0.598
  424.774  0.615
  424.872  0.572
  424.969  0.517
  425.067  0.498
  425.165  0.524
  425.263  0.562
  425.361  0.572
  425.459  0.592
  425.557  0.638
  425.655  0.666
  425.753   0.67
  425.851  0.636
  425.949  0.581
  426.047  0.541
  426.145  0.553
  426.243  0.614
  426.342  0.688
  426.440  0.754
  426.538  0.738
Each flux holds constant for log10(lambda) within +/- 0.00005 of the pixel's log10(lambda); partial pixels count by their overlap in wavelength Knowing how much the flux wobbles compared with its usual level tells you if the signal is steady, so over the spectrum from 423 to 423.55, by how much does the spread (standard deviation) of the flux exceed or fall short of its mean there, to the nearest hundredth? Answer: -0.53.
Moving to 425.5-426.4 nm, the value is -0.57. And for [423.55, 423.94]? -0.62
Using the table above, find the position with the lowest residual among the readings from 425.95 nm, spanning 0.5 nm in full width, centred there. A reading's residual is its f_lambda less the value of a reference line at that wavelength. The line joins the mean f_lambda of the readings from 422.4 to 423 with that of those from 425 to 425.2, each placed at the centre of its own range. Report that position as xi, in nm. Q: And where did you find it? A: 426.047 nm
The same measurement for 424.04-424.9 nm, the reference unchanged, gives 424.872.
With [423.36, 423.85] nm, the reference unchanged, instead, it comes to 423.407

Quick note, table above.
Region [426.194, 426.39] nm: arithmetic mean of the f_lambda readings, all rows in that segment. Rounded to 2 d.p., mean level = 0.65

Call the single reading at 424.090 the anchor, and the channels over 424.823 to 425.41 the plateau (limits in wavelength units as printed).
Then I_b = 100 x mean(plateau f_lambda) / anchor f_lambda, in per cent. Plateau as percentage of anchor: 80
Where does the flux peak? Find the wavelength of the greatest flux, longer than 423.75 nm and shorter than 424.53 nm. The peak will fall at 424.383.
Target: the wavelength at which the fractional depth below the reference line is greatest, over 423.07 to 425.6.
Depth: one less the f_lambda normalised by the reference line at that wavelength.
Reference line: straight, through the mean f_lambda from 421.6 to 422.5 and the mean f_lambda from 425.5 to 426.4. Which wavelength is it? 425.067 nm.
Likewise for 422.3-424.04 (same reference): 422.627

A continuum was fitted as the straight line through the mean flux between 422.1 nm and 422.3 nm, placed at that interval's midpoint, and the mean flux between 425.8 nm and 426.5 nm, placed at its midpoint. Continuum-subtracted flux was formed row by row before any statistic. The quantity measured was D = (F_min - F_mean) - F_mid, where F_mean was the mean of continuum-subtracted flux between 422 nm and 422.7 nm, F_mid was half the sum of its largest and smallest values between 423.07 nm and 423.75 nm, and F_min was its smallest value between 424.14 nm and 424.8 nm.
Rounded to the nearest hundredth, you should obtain 0.06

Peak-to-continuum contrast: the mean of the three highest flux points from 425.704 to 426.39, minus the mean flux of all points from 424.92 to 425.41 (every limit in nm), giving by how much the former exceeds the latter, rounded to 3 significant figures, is 0.130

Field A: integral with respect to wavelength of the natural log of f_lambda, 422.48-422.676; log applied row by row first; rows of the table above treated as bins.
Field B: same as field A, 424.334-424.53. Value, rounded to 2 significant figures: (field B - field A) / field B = -0.80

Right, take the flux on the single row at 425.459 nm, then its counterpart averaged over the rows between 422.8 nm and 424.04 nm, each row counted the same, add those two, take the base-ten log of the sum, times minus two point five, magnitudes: -0.20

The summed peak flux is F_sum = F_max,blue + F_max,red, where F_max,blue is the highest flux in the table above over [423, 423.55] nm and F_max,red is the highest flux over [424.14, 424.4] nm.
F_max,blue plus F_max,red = 1.34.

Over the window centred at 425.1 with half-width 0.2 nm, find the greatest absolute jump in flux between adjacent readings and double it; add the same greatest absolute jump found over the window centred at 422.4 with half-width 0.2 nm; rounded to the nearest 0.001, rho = 0.111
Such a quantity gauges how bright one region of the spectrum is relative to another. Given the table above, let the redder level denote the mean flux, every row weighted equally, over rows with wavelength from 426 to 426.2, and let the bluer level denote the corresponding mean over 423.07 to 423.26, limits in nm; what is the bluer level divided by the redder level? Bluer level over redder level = 0.96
